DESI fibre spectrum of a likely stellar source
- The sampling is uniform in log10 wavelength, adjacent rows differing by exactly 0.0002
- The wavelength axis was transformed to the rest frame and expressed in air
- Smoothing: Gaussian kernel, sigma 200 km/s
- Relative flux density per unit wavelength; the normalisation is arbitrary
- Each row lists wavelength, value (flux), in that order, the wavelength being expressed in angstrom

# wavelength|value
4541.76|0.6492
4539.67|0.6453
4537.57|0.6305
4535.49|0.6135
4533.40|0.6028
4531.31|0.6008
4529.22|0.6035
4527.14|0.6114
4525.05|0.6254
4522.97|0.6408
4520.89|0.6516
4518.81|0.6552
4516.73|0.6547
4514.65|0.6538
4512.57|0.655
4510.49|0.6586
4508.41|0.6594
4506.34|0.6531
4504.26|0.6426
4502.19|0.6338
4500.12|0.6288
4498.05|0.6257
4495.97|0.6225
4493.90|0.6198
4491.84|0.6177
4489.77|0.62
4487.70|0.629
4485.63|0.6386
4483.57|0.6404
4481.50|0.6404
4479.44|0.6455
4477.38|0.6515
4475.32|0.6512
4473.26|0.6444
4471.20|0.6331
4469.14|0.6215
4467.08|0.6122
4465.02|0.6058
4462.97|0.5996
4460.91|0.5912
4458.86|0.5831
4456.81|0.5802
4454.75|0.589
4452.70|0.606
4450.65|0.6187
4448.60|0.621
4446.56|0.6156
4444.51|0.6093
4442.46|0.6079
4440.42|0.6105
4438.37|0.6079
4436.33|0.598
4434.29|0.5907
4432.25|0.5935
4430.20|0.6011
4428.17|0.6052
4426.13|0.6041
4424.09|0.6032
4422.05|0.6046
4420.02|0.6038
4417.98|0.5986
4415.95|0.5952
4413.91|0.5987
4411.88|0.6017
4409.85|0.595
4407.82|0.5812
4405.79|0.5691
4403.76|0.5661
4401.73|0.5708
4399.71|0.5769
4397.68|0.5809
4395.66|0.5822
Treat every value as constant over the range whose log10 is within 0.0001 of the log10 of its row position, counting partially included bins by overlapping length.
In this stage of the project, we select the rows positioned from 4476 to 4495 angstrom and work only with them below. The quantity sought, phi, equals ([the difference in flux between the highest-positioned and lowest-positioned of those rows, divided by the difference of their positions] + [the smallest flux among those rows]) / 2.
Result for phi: 0.308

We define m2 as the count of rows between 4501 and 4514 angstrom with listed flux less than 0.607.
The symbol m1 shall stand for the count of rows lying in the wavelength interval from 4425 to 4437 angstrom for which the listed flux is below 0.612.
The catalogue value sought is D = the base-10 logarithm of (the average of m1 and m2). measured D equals 0.48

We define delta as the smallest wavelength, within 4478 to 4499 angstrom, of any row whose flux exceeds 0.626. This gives 4479.44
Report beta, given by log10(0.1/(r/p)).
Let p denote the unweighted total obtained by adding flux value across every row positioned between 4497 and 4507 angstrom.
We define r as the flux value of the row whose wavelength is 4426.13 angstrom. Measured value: -0.28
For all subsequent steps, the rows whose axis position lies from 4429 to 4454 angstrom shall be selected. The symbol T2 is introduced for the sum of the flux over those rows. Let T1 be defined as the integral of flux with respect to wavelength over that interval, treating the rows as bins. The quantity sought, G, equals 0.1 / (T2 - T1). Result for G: -0.013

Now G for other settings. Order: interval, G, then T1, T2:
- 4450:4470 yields -0.017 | 12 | 6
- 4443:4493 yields -0.006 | 31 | 15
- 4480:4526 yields -0.007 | 29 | 14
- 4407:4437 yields -0.011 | 18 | 9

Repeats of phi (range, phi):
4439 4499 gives 0.290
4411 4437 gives 0.295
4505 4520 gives 0.327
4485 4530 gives 0.301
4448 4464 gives 0.289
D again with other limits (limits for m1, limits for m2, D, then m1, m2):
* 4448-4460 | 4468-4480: 0.30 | 4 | 0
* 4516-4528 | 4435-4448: 0.00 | 1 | 1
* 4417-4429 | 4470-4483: 0.48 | 6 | 0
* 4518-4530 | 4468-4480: 0.00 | 2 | 0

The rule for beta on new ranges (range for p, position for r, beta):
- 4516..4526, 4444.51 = -0.28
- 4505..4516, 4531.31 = -0.26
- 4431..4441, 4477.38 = -0.34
